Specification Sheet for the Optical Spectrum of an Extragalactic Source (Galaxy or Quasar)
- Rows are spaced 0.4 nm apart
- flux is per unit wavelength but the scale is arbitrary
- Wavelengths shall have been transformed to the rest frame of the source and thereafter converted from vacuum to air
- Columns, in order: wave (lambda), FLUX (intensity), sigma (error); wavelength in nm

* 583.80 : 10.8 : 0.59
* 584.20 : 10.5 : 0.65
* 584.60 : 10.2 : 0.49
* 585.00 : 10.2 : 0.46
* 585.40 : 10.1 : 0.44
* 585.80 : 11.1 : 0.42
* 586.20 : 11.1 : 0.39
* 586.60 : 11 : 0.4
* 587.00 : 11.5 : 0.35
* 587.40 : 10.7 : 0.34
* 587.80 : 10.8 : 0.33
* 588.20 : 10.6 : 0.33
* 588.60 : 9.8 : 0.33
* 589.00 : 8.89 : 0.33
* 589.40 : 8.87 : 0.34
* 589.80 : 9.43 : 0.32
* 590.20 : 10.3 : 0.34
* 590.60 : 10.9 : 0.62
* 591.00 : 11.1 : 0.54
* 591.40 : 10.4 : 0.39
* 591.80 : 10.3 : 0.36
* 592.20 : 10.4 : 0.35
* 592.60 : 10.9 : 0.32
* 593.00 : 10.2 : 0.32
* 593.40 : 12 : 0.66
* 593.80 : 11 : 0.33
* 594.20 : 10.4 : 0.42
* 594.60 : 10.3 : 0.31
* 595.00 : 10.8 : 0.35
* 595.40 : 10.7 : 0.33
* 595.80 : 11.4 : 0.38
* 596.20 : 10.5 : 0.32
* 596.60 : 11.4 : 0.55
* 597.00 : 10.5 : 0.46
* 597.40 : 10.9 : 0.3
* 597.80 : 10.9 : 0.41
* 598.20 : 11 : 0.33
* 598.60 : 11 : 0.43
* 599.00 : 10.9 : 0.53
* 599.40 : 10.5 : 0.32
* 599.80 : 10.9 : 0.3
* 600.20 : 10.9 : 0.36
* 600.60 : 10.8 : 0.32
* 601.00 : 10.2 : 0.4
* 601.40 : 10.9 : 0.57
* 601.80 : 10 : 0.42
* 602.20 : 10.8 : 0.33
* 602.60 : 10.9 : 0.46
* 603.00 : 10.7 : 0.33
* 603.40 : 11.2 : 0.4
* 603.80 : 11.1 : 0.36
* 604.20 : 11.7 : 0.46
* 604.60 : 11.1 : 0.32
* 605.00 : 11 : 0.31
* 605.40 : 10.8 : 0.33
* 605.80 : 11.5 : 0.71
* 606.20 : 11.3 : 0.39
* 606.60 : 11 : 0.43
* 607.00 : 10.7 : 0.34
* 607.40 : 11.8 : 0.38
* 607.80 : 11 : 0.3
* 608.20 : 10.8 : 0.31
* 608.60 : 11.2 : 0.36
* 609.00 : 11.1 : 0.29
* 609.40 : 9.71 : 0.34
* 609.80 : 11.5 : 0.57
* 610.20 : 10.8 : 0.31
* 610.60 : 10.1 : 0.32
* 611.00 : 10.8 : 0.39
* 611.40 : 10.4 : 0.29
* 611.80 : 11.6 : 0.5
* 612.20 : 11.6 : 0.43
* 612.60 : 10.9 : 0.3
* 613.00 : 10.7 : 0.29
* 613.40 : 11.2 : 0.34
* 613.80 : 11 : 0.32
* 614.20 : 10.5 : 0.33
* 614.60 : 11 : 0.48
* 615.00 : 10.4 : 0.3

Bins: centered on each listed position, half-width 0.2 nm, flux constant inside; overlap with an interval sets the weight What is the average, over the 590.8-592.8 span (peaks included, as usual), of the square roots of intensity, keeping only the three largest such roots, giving 3.29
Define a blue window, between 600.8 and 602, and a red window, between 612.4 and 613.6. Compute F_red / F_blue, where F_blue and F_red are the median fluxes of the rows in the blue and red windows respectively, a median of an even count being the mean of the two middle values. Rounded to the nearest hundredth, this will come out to 1.07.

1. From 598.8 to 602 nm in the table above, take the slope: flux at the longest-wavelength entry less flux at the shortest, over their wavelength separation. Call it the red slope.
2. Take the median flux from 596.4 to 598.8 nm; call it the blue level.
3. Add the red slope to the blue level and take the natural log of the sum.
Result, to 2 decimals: 2.36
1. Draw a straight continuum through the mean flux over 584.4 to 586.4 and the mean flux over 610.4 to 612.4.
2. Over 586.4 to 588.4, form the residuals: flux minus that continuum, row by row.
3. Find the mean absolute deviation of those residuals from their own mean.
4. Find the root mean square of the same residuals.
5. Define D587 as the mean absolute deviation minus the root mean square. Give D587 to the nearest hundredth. -0.21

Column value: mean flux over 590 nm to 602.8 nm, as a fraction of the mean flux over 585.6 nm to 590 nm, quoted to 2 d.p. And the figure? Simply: 1.04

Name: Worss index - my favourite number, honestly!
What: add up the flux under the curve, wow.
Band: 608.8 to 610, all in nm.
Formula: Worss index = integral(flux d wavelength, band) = 12.9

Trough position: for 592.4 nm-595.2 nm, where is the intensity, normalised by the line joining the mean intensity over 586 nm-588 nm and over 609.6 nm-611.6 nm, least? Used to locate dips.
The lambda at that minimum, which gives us 593.00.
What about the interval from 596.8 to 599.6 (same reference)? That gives 597.00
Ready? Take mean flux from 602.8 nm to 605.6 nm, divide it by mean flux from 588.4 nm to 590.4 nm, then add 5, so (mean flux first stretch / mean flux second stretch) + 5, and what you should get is 6.172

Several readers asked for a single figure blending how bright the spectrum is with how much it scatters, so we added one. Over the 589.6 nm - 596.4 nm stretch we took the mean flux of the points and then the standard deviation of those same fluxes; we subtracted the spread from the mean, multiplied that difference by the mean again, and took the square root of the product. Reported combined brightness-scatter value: 10.4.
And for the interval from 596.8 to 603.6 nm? 10.6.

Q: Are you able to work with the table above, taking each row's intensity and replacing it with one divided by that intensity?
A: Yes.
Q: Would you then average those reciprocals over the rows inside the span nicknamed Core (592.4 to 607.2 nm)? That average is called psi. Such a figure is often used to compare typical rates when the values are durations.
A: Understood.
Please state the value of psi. 0.0920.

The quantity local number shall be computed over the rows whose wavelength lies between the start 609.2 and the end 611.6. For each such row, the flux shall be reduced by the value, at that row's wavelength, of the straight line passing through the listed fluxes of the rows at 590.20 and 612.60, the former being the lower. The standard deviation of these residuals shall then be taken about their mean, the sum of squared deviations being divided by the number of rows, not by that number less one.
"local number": 0.57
